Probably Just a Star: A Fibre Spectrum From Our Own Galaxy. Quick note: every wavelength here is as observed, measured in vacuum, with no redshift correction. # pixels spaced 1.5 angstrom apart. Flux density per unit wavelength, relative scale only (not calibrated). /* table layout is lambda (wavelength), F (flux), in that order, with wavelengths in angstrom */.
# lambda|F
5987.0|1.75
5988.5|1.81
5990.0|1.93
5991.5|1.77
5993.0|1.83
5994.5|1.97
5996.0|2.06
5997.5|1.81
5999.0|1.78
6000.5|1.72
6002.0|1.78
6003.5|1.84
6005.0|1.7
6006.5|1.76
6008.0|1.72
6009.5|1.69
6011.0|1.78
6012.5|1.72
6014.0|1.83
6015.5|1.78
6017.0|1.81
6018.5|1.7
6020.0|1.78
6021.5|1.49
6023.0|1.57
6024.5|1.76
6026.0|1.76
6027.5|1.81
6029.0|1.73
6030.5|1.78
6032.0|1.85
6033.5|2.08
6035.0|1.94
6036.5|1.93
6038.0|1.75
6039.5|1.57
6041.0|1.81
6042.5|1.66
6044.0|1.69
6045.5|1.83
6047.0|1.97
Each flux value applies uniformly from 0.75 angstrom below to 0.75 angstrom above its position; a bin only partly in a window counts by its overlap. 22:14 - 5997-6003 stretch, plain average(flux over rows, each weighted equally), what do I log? 1.77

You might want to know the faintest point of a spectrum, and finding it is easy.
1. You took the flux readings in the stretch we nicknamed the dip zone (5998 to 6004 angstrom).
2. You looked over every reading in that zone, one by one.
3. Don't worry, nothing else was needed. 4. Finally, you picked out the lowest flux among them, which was 1.72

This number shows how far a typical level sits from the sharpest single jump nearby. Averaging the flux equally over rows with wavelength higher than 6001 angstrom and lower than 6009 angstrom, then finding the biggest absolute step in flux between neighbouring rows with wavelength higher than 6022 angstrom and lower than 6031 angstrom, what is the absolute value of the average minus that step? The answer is 1.57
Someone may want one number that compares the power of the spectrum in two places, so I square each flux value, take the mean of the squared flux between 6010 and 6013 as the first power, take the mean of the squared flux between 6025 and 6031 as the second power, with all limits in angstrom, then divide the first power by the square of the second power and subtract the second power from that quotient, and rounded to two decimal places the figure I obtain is -2.82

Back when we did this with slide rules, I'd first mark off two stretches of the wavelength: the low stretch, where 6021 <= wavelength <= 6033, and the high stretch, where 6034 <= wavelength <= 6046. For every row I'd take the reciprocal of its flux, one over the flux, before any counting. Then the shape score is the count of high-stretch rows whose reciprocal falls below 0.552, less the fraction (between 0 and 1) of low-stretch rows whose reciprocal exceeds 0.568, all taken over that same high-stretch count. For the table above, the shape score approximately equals 0.79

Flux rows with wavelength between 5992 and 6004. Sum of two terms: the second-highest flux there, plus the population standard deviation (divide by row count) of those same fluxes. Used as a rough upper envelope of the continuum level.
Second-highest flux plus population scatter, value 2.07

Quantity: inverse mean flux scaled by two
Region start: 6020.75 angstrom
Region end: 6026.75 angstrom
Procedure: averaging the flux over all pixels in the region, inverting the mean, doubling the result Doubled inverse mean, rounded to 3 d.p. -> 1.216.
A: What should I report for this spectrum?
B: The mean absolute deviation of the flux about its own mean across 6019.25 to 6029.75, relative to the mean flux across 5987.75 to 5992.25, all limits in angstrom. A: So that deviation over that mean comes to 0.0529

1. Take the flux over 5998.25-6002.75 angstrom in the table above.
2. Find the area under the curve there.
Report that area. 7.9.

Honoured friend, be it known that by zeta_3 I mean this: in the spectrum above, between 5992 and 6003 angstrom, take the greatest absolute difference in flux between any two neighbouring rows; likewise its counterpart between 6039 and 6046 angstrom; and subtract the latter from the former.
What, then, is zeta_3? 0.01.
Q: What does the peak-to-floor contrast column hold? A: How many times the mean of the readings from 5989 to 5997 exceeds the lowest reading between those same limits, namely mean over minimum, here 1.08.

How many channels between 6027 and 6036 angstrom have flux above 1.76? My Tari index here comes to 5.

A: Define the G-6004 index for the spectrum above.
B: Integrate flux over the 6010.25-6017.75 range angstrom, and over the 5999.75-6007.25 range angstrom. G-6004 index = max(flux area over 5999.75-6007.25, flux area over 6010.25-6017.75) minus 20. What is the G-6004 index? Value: -6.6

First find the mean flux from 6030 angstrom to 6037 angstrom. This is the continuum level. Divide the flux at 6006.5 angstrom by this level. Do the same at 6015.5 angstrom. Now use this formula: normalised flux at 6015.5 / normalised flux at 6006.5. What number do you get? 1.01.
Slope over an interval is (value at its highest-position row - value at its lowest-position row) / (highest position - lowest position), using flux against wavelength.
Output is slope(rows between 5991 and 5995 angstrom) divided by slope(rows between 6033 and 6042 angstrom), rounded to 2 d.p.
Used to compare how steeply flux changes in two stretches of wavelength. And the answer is -1.85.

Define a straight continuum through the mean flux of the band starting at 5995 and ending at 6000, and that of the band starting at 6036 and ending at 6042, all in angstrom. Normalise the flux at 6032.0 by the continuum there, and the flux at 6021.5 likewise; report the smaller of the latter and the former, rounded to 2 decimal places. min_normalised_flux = 0.82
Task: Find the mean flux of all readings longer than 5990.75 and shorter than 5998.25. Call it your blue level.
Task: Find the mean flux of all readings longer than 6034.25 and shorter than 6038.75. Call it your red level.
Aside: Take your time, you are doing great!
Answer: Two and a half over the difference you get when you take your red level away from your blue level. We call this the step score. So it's 170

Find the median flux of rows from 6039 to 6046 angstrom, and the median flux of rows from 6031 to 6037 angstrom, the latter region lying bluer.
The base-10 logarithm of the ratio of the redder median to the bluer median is -0.06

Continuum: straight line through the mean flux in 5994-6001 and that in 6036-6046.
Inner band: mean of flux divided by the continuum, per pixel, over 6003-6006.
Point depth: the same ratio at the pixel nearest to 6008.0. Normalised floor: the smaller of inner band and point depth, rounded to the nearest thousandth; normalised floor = 0.935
